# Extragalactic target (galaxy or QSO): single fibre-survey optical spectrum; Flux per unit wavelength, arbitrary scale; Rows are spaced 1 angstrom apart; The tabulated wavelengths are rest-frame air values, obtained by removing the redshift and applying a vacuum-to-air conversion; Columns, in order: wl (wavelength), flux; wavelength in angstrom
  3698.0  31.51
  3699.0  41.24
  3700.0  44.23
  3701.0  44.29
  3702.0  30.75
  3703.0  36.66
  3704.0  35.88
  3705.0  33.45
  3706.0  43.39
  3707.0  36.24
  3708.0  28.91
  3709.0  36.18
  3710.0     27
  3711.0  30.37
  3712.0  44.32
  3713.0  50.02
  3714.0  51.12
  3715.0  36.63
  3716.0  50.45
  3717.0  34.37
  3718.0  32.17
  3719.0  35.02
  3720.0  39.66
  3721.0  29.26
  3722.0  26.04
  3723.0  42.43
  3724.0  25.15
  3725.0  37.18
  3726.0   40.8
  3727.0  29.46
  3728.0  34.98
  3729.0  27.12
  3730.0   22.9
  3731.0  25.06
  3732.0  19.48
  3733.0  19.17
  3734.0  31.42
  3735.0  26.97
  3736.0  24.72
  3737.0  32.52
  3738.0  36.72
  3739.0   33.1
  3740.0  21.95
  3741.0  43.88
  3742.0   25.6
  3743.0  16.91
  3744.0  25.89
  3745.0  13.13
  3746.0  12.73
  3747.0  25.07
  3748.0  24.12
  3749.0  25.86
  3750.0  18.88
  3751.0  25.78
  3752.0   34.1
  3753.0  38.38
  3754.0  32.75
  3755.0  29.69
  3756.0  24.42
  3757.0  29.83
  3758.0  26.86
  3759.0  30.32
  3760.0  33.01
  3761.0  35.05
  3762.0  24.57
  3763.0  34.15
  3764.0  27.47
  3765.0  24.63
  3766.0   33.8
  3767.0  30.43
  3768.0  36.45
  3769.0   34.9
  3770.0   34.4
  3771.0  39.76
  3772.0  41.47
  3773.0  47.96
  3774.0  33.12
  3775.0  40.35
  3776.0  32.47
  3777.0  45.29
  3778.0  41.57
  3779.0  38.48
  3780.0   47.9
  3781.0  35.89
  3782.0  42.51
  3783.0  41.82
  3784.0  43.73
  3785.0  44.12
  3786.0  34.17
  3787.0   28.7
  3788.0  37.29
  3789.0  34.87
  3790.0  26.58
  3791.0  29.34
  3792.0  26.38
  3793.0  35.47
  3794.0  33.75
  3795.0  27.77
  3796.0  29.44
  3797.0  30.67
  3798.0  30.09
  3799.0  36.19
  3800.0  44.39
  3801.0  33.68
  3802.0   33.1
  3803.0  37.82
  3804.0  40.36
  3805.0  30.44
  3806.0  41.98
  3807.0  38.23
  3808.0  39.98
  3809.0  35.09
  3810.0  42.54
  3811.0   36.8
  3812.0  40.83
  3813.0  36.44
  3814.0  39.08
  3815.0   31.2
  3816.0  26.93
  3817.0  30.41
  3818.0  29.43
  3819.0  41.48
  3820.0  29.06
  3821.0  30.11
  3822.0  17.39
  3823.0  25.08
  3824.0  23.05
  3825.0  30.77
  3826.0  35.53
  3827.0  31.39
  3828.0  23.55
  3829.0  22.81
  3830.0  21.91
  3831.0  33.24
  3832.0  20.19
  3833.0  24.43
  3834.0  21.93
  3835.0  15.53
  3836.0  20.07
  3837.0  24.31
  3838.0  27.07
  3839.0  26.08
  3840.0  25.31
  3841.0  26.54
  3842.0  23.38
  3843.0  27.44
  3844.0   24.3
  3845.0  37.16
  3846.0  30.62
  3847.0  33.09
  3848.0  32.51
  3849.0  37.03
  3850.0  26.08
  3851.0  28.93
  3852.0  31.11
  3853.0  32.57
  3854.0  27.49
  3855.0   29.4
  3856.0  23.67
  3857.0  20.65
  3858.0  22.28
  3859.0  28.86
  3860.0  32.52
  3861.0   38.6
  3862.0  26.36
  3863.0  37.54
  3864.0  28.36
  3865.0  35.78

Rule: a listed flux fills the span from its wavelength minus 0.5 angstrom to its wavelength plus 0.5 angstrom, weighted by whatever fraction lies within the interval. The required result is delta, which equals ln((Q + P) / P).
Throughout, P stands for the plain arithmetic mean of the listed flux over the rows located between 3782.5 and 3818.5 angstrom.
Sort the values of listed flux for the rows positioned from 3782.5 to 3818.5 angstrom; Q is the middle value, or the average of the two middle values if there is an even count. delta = 0.693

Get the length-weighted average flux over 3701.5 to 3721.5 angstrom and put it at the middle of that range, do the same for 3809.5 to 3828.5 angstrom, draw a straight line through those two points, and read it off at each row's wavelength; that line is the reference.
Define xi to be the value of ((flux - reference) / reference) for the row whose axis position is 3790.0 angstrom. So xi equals -0.20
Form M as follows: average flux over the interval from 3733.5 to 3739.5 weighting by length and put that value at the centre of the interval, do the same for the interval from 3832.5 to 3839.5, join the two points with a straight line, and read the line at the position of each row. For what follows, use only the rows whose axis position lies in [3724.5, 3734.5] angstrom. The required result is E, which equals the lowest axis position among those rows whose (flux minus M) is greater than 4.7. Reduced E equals 3725.0 angstrom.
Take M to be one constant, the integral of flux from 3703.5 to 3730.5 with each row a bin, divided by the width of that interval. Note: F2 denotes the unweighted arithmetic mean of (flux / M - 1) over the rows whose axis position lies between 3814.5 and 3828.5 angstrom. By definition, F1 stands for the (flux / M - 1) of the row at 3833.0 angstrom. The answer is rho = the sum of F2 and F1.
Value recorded -0.50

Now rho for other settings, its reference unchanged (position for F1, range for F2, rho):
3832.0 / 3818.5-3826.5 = -0.62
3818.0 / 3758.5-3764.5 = -0.31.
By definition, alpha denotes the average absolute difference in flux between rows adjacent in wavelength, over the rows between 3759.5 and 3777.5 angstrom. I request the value 6.4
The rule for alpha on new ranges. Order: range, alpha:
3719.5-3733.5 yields 7.7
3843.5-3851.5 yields 5.8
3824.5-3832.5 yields 6.1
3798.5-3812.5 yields 5.8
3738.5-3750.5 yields 9.5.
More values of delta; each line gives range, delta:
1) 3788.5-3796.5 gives 0.676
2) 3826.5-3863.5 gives 0.676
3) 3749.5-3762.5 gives 0.699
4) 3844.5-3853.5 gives 0.699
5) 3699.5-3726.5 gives 0.681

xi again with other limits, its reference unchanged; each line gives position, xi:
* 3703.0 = -0.02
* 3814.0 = 0.23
